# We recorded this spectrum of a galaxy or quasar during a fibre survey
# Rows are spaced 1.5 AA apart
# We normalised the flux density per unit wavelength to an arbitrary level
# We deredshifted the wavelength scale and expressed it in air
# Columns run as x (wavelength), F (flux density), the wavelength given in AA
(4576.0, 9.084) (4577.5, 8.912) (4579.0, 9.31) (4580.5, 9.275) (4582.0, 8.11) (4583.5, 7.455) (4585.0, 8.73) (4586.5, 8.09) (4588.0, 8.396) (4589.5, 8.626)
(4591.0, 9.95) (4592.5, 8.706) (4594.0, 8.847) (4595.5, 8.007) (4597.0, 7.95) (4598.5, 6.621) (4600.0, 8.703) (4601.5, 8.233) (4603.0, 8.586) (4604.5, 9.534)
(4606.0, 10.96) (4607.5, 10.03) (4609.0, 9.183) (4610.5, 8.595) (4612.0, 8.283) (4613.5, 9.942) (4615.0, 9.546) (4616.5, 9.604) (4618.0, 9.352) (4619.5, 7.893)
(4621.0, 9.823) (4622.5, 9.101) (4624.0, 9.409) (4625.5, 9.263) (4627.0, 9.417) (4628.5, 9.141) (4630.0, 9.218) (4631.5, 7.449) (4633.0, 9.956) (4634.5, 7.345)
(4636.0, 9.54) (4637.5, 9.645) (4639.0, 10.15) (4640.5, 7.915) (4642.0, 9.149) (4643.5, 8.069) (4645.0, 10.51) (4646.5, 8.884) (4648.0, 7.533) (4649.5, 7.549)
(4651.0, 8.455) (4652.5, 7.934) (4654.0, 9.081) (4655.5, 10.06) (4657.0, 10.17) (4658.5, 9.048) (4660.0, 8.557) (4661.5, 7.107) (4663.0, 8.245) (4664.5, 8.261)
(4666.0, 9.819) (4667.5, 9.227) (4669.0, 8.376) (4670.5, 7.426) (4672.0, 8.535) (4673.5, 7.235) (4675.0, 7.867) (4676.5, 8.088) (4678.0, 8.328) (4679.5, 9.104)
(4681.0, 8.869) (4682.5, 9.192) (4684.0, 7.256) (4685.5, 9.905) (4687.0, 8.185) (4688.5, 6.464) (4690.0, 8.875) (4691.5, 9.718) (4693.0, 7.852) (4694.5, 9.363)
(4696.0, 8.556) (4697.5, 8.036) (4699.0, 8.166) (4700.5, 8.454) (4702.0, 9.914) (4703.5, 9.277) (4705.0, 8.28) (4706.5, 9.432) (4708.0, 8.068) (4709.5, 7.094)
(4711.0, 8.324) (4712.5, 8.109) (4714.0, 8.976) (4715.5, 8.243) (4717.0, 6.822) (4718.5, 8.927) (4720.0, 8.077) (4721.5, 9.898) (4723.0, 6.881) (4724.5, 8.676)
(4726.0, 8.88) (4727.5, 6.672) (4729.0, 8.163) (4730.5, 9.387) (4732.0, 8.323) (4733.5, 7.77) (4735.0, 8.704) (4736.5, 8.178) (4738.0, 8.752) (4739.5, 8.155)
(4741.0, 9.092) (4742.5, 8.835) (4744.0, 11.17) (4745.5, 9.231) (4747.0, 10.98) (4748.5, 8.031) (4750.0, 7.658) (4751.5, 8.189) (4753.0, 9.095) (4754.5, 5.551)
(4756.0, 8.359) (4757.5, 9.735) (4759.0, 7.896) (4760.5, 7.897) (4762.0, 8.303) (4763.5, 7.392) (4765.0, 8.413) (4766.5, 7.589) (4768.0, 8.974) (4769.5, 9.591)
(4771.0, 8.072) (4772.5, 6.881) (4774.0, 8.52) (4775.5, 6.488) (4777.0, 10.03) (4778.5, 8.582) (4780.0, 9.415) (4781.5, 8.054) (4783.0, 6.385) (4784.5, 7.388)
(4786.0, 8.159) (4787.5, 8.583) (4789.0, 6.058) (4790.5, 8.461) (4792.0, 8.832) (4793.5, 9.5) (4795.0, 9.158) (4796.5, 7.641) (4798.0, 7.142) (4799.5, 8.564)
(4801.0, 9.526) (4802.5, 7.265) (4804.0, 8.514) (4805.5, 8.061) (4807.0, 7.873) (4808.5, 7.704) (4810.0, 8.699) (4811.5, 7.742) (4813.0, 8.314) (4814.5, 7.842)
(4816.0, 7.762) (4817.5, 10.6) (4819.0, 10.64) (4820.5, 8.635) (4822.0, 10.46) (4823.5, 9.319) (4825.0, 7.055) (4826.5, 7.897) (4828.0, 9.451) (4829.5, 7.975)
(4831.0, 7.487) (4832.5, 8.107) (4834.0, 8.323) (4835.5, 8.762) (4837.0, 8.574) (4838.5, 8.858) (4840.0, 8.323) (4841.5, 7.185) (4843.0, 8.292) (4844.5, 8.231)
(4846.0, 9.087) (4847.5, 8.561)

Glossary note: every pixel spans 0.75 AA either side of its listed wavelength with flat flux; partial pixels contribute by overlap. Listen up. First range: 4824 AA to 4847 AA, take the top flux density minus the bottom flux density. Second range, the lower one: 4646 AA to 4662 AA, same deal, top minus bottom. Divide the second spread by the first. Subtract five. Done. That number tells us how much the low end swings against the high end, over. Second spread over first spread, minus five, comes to -3.7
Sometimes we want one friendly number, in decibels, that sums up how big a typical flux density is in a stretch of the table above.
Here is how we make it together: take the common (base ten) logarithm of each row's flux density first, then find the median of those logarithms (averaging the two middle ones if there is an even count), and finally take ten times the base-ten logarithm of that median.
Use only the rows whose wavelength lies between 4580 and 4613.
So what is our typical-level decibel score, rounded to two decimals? -0.29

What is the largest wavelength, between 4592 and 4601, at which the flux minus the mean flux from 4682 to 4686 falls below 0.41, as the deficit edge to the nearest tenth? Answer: 4600.0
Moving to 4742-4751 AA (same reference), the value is 4750.0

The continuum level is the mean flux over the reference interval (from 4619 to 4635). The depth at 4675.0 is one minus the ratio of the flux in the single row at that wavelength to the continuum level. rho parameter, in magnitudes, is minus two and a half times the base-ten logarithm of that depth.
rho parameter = 2.3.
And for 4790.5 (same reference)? 3.2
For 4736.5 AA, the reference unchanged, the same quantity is 2.7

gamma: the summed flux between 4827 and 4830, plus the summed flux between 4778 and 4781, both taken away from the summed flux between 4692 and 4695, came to -18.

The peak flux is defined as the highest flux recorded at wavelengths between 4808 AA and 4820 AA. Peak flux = 10.64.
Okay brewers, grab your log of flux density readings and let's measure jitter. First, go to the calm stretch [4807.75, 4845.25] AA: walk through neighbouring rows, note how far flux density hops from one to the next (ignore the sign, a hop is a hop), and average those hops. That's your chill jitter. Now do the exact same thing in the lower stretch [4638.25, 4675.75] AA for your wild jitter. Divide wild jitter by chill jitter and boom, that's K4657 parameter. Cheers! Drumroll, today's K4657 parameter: 1.12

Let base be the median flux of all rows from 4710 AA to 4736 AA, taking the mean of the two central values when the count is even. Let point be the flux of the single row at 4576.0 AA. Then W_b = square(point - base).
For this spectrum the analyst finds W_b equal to 0.6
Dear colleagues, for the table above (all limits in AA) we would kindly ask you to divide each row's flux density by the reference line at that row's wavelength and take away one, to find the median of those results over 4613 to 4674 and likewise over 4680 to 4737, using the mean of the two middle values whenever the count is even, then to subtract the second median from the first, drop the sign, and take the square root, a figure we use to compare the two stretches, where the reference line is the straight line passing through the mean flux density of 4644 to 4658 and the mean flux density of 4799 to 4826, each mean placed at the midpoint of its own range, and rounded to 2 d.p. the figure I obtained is 0.27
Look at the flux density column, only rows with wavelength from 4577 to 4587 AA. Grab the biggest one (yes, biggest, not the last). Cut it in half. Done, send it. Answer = 4.7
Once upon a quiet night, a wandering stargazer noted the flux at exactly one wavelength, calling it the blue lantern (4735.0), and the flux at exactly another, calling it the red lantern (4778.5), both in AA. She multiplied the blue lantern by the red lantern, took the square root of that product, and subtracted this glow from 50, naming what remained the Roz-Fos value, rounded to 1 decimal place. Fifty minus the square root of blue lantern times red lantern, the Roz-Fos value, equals 41.4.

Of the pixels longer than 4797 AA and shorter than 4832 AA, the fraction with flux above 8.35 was 0.43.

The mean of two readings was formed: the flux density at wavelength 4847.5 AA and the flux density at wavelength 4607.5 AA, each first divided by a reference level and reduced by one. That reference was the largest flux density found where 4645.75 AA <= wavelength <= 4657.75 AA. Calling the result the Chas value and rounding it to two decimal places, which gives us -0.09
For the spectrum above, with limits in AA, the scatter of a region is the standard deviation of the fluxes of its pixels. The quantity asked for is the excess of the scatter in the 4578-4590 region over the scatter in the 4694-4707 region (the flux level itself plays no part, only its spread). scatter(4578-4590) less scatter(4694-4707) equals -0.05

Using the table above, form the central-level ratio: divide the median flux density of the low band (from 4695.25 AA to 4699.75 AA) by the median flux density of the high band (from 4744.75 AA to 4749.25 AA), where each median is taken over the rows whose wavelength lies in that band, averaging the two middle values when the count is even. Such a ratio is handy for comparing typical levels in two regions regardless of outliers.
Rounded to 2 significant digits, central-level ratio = 0.88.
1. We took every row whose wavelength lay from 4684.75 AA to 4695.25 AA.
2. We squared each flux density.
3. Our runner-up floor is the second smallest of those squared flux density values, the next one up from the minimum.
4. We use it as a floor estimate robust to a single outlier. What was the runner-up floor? 62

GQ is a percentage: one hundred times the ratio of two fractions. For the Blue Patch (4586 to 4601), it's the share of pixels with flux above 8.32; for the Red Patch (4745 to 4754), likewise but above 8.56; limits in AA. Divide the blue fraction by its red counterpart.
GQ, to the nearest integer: 120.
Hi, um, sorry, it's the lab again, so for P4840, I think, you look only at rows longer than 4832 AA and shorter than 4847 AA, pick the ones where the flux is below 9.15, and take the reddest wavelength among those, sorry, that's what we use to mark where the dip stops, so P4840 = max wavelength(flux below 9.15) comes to 4846.0 AA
